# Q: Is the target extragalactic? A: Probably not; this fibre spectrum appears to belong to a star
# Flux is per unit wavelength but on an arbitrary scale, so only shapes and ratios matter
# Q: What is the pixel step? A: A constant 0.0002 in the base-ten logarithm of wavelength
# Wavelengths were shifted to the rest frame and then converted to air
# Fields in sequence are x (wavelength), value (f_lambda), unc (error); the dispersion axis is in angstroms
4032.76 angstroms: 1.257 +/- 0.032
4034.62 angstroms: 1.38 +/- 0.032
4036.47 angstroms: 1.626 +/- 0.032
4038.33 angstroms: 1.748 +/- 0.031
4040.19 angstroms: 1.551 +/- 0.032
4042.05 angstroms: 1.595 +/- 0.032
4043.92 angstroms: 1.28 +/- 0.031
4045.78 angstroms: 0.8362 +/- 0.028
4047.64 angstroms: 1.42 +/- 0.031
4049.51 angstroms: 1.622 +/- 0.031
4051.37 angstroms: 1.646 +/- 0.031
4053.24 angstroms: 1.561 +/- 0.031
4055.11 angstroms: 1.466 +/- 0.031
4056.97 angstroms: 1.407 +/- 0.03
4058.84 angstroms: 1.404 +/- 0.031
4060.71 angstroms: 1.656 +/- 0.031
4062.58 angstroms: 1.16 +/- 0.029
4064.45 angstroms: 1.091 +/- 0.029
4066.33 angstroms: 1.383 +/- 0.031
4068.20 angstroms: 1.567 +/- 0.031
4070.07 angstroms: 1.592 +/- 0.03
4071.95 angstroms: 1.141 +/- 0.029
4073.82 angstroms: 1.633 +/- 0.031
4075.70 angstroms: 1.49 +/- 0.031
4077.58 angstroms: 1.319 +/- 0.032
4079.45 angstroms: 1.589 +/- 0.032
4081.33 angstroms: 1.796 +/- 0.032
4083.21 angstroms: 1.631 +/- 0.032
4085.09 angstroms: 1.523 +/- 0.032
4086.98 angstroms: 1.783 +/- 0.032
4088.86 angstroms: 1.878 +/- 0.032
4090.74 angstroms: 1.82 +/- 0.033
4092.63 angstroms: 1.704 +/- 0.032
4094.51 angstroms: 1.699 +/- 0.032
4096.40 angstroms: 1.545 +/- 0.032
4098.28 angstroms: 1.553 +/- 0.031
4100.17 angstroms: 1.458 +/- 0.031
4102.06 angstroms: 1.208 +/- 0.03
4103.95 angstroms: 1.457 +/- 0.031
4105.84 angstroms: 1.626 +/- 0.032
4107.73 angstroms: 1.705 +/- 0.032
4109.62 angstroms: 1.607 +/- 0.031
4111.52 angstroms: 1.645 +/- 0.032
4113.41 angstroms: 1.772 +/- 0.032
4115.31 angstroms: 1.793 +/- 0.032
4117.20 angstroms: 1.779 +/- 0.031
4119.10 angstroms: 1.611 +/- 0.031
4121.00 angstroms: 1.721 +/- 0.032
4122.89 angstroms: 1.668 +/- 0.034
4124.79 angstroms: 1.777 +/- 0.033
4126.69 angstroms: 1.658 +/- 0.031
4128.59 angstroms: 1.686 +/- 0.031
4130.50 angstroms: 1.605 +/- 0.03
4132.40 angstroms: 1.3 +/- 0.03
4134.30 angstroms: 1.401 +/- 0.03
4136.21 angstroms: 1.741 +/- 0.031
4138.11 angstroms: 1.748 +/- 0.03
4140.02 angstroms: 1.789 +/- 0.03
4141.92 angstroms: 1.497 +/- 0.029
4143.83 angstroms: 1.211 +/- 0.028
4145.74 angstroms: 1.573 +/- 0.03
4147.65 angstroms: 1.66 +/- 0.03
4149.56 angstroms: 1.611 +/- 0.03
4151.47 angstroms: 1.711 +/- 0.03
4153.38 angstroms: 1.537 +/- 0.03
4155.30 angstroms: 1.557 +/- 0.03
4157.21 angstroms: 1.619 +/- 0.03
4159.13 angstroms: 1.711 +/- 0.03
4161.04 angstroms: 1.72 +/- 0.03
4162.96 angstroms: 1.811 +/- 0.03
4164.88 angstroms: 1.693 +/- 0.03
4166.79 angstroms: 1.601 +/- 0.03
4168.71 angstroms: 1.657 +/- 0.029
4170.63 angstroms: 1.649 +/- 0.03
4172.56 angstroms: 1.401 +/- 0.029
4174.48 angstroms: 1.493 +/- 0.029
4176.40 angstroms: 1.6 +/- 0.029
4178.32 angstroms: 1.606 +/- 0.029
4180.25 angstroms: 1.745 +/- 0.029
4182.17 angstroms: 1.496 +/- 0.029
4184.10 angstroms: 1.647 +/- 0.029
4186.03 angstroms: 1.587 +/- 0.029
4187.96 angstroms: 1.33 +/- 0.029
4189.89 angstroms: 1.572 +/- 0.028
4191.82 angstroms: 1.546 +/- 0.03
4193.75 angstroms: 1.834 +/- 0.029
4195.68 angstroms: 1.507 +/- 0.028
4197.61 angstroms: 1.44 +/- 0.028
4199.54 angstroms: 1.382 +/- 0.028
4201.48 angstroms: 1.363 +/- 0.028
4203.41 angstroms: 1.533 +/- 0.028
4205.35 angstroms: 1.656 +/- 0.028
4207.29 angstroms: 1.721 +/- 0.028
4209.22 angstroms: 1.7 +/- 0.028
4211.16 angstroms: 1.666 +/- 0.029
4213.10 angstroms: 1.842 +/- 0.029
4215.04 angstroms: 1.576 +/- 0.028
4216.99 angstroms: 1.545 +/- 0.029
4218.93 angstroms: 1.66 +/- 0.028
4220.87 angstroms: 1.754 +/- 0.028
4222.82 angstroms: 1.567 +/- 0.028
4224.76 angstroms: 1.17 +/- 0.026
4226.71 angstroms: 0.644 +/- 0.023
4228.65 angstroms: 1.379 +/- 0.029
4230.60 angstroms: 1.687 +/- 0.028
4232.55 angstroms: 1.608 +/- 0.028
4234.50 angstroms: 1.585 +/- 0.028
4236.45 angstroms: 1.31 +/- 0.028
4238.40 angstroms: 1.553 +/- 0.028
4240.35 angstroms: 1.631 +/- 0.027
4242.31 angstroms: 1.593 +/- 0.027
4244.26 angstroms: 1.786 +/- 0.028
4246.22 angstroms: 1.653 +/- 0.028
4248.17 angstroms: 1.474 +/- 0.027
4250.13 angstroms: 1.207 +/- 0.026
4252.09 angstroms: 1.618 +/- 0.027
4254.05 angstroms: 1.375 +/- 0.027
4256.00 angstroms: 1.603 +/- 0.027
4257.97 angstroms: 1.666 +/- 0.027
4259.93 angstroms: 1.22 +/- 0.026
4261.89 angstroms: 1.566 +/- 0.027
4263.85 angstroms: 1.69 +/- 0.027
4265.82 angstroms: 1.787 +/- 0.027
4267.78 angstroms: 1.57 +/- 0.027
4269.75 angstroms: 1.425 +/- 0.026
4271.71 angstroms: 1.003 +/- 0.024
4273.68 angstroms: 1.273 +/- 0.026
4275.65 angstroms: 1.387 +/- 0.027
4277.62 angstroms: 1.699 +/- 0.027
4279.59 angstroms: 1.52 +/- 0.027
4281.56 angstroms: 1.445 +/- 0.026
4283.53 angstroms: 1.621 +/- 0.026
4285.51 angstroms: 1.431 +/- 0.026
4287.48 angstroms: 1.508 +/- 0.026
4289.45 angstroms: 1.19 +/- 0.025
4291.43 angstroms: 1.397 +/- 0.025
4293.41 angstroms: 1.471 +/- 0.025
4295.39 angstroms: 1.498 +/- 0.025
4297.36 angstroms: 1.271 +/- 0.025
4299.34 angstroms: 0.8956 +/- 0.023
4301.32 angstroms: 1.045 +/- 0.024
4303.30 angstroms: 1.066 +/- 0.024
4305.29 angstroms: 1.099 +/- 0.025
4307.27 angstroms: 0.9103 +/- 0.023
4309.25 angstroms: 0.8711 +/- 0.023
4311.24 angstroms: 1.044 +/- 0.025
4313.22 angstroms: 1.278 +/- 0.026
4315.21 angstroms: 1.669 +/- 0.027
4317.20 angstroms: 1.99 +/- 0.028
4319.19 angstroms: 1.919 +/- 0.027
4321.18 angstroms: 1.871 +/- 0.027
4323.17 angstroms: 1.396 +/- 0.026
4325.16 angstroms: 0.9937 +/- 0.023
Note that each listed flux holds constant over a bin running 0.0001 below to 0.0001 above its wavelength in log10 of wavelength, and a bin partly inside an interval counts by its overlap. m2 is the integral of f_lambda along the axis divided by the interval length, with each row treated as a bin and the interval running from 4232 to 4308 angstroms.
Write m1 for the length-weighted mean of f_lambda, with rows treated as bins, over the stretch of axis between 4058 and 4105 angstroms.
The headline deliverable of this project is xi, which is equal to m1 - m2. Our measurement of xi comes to 0.10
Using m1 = 1.524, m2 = 1.43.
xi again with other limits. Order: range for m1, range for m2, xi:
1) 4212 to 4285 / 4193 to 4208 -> -0.04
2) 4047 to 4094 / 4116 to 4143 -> -0.11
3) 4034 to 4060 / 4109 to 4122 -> -0.24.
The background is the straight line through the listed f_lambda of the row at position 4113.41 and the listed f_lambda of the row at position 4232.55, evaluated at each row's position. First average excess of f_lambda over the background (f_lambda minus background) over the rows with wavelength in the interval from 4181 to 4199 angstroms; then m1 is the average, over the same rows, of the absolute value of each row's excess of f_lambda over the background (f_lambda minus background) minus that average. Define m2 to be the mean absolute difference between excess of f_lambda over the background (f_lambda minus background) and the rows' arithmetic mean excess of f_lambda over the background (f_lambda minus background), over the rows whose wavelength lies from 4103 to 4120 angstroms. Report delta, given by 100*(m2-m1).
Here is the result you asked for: -1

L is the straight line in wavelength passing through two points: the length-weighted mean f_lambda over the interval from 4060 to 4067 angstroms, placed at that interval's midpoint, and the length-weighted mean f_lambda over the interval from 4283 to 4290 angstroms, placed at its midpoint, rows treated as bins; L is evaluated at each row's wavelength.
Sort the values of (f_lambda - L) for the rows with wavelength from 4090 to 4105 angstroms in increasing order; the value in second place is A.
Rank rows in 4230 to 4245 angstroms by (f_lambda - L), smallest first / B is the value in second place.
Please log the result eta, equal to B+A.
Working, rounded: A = 0.12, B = 0.14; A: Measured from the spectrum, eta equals 0.26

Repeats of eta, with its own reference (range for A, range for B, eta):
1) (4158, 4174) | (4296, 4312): -0.32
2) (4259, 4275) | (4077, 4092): 0.00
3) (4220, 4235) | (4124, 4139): -0.18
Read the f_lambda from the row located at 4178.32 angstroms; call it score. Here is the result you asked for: 1.606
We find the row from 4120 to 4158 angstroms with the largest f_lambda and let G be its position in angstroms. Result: 4140.02 angstroms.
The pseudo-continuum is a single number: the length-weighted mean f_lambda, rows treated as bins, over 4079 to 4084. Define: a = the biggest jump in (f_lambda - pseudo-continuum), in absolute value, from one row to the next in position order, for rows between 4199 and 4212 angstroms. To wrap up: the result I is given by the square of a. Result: 0.03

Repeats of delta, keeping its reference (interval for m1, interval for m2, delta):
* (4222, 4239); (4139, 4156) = -13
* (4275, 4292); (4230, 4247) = -2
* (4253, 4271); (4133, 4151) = 1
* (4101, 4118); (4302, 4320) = 23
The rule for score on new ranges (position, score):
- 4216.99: 1.545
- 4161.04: 1.72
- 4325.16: 0.9937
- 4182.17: 1.496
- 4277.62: 1.699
